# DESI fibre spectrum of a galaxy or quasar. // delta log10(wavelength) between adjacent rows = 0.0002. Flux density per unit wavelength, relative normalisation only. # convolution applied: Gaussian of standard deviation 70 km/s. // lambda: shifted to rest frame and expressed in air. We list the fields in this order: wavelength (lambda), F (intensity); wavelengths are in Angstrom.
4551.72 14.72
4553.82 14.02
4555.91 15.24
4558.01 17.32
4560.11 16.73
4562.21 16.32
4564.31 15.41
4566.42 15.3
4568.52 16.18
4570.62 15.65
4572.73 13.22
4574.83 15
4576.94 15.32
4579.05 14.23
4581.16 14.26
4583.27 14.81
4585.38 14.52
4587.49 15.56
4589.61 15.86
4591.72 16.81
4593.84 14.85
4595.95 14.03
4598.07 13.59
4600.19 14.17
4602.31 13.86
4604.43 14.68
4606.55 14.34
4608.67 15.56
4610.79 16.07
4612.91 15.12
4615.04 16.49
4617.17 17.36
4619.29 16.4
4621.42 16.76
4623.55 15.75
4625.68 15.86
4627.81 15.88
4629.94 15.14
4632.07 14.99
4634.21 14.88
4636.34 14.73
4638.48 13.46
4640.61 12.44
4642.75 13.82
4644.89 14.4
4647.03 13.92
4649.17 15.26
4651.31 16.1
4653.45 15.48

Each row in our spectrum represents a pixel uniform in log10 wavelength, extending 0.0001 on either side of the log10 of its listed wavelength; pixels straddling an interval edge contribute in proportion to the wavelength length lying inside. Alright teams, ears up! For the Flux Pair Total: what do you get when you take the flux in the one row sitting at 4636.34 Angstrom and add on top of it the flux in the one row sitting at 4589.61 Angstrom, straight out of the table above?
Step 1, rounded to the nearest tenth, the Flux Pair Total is 30.6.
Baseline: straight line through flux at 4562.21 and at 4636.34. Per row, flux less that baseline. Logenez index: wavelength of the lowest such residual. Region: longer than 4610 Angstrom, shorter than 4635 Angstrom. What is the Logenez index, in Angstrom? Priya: 4612.91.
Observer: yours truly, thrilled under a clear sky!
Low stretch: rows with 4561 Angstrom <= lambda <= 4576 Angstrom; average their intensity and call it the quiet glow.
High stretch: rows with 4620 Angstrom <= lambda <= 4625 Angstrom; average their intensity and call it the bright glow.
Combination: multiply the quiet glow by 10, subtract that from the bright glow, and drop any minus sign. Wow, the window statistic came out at 137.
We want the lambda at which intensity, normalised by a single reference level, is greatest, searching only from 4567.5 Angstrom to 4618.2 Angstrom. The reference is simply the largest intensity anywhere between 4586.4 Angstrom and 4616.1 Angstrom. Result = 4617.17 Angstrom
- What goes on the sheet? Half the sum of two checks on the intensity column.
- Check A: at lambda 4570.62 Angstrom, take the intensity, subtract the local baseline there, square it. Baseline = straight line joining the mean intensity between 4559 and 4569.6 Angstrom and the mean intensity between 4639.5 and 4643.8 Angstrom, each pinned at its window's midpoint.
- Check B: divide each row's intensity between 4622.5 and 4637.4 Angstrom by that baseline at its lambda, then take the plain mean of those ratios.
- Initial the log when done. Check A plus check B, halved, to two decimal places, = 0.57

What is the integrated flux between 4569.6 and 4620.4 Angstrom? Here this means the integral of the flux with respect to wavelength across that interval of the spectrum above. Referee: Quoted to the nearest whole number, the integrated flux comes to 766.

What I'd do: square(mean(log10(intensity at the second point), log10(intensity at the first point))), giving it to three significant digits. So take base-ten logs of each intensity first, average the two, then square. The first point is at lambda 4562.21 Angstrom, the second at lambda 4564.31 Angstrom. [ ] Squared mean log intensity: 1.44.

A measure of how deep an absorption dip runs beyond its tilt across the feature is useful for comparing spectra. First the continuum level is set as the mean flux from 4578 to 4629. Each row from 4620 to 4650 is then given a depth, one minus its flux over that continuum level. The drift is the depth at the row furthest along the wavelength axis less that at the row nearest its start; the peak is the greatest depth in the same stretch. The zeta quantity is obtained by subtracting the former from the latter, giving 0.09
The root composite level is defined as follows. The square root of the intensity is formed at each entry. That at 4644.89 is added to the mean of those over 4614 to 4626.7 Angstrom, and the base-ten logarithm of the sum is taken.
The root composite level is 0.895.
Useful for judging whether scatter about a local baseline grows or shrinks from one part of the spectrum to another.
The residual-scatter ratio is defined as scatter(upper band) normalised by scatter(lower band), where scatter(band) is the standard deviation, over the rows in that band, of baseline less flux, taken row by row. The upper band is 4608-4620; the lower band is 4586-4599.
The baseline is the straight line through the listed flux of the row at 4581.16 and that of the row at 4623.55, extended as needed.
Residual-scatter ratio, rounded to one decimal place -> 0.5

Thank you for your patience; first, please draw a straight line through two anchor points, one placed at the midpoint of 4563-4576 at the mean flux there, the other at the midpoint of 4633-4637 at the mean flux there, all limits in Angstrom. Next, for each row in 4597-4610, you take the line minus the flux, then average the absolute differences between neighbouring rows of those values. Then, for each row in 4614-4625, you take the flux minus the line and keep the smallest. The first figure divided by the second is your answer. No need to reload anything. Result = 0.7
